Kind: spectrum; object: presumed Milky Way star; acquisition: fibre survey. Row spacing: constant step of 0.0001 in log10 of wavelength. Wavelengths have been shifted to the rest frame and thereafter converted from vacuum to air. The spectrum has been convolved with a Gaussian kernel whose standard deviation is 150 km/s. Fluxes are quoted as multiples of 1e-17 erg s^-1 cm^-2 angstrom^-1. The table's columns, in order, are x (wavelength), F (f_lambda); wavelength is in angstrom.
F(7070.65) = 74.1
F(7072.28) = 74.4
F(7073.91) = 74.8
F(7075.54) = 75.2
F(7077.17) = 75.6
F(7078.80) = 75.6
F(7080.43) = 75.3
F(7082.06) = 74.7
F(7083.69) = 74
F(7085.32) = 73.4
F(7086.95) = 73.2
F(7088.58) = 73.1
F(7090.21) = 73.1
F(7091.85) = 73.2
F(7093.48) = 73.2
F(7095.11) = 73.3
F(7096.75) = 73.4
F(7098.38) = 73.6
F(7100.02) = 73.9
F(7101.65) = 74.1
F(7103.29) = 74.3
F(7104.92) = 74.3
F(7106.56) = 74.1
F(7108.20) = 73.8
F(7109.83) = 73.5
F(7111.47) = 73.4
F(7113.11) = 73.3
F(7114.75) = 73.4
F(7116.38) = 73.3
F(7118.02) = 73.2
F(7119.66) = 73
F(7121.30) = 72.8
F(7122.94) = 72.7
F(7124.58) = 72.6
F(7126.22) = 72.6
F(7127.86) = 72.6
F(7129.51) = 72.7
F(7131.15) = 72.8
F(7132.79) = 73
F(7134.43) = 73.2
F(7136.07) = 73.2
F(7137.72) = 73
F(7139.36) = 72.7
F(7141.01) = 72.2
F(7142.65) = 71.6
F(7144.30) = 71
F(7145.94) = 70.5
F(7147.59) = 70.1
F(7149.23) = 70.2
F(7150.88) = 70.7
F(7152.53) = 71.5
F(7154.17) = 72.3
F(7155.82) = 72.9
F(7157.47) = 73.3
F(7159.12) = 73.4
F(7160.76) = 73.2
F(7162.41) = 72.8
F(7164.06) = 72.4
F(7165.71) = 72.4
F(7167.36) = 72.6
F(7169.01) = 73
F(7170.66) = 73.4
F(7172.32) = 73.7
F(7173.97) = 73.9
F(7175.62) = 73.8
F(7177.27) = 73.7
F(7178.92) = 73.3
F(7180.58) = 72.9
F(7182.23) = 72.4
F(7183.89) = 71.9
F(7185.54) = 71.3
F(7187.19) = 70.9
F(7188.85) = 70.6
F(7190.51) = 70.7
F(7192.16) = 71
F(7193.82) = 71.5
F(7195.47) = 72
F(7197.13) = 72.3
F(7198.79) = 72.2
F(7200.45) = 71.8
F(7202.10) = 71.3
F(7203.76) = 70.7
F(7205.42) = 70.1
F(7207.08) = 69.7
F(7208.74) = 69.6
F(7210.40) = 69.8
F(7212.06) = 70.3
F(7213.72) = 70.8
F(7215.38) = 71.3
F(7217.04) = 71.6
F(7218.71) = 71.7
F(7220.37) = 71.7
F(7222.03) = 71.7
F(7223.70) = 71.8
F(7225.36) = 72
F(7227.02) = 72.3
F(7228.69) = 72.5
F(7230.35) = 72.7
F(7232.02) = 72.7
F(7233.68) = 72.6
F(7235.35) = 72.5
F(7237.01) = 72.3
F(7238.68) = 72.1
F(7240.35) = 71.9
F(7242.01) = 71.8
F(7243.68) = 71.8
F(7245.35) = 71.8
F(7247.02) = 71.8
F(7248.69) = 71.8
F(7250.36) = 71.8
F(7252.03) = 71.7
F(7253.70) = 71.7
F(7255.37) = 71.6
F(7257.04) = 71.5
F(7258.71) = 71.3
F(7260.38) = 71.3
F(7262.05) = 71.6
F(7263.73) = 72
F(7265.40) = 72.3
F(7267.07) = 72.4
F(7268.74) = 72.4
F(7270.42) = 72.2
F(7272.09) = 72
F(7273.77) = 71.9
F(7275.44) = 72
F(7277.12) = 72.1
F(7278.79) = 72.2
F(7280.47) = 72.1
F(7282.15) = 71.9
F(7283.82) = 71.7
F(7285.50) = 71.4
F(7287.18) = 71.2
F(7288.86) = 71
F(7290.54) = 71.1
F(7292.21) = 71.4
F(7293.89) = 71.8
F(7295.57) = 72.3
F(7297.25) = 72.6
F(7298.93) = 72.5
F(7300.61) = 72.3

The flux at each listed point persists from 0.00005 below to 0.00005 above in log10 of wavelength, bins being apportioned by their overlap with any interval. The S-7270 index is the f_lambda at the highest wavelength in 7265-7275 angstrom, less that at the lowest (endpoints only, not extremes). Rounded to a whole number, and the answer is 0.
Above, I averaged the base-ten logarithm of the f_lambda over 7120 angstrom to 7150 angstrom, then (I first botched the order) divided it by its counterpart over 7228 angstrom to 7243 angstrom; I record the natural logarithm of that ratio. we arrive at -0.001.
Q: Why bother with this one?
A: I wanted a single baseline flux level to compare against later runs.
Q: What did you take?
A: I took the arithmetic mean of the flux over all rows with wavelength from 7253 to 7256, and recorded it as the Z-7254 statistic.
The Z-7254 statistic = 71.7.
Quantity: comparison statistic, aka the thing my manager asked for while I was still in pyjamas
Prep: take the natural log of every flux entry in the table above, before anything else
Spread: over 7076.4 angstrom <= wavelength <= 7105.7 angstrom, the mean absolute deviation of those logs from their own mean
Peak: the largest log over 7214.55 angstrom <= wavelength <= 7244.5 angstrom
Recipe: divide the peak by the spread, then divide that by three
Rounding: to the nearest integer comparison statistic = 154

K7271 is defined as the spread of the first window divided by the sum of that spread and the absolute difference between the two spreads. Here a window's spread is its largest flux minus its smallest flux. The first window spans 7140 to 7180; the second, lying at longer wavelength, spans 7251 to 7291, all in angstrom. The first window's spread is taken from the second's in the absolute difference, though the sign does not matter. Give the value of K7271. 0.61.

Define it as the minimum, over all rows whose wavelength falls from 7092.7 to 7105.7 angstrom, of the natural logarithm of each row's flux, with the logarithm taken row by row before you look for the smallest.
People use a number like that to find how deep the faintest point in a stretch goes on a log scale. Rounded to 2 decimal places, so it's 4.29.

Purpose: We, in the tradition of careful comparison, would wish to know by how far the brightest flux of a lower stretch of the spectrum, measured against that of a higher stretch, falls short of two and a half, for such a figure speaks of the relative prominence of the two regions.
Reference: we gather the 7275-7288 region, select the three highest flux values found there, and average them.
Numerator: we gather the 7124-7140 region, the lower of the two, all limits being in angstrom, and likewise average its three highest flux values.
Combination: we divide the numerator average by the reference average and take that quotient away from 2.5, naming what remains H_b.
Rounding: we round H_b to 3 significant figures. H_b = 1.49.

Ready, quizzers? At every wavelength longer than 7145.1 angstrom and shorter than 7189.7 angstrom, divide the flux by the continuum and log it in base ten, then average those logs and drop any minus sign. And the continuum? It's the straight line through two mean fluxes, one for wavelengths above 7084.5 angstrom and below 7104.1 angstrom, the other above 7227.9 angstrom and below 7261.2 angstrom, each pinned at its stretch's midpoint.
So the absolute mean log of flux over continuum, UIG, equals 0.0025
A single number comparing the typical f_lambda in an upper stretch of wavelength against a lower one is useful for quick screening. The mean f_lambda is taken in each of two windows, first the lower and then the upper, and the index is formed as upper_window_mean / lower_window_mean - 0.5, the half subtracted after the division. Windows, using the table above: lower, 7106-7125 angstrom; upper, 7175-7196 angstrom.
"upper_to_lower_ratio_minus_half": 0.483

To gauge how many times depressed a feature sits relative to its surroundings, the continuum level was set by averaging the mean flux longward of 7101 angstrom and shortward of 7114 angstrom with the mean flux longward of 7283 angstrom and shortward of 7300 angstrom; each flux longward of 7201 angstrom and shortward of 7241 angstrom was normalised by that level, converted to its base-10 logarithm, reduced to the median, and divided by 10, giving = -0.0006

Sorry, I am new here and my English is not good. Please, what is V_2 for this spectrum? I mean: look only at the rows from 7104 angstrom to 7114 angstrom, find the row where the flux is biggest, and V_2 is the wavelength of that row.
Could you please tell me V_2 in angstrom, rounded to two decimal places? 7104.92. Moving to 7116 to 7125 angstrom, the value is 7116.38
